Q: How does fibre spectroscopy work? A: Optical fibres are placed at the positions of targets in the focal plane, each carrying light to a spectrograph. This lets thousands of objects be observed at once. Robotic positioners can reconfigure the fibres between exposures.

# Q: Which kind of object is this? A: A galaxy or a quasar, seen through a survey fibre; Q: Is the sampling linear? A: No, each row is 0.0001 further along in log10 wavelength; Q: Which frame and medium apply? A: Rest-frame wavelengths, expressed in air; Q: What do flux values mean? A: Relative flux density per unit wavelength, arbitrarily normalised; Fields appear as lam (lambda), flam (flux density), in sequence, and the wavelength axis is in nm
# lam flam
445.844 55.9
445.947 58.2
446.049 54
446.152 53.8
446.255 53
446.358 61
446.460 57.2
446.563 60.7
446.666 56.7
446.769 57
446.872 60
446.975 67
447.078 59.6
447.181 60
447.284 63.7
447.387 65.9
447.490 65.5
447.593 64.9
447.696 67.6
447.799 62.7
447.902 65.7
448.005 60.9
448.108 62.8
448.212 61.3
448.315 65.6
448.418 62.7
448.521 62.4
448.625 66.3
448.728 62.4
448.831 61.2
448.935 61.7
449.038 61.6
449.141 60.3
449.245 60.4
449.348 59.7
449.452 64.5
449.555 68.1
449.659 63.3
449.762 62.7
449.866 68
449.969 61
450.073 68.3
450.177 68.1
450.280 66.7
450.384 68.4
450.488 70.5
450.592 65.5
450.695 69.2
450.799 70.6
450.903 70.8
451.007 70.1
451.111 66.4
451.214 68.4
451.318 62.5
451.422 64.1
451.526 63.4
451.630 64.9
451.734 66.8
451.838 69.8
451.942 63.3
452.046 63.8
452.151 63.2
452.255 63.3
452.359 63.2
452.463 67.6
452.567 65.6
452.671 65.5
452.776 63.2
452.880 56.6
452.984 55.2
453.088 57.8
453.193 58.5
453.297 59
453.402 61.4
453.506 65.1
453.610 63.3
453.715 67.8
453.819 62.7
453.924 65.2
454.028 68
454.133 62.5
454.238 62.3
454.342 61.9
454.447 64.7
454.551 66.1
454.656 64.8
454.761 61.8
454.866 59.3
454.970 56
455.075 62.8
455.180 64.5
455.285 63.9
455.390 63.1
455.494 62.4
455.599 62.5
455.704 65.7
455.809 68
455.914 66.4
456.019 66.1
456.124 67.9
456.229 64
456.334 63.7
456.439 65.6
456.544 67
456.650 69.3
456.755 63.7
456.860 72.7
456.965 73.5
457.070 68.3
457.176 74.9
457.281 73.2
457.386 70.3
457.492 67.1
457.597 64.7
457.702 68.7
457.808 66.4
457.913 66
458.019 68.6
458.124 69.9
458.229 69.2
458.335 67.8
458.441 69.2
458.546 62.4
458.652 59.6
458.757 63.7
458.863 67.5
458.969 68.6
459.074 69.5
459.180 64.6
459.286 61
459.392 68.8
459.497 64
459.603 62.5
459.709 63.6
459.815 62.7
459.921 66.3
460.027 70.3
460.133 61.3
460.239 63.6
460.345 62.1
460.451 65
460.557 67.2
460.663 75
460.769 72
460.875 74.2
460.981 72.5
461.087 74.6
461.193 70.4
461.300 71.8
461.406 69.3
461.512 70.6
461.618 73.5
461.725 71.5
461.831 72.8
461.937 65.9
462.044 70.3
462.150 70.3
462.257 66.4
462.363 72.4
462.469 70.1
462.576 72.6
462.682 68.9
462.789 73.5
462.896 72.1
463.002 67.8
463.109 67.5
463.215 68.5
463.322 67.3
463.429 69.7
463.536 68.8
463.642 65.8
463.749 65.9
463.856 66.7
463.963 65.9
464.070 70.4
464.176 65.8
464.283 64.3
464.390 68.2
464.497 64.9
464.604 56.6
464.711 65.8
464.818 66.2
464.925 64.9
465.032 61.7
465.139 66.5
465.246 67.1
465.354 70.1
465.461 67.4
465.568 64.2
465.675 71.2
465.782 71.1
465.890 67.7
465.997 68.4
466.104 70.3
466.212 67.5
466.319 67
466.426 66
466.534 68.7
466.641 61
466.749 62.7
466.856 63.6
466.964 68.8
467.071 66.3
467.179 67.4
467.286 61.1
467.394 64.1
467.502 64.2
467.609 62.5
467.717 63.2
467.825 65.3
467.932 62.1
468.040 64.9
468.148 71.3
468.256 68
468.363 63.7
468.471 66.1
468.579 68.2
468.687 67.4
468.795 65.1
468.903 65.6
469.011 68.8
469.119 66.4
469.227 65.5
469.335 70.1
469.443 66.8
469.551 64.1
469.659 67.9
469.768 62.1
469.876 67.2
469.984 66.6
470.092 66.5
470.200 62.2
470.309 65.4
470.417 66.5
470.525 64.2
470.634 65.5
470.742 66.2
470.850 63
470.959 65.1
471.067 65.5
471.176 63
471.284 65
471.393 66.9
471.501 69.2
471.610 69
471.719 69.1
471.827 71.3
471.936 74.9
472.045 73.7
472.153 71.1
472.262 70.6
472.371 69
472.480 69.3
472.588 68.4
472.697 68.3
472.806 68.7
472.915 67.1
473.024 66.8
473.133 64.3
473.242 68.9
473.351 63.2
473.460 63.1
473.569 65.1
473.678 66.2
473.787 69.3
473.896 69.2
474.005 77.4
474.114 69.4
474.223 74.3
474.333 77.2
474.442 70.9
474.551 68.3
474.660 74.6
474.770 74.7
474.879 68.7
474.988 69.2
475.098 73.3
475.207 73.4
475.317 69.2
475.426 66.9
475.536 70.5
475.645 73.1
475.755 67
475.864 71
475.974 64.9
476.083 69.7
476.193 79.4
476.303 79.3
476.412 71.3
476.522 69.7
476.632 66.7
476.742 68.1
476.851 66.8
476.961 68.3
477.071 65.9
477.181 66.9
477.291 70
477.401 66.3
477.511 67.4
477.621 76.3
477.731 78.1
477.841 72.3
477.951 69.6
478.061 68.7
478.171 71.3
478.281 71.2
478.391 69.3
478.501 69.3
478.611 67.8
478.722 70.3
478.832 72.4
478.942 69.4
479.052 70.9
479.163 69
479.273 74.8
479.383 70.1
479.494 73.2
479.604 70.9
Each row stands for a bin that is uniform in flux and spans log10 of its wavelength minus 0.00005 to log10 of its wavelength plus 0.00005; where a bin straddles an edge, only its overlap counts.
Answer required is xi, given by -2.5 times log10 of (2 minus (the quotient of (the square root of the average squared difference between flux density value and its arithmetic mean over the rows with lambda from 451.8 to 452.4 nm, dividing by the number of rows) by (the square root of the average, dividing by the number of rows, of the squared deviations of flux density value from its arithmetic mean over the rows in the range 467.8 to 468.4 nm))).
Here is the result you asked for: -0.20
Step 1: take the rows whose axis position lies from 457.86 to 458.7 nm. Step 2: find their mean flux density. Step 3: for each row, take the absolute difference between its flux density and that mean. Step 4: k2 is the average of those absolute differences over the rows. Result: 2.9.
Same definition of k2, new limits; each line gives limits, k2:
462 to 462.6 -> 1.4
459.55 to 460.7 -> 3.1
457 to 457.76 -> 2.7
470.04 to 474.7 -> 2.9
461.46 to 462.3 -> 2.0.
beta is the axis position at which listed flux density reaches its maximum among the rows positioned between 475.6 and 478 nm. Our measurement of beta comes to 476.193 nm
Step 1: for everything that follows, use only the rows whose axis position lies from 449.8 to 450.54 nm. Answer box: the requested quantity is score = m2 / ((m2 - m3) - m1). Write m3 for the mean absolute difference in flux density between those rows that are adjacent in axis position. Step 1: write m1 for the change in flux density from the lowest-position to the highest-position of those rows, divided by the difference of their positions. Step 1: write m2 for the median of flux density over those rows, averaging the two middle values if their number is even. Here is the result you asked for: 1.12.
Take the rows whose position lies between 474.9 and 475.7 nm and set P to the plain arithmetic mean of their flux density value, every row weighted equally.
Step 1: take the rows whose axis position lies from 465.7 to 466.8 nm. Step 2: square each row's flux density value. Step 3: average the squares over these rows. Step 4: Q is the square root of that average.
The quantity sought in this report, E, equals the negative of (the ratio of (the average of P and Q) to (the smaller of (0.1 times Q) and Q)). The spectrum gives -10.3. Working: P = 70.8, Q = 67.1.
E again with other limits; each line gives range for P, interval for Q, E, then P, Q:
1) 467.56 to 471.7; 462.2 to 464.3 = -9.8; 65.8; 68.6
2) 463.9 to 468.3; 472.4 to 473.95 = -9.9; 66.0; 67.0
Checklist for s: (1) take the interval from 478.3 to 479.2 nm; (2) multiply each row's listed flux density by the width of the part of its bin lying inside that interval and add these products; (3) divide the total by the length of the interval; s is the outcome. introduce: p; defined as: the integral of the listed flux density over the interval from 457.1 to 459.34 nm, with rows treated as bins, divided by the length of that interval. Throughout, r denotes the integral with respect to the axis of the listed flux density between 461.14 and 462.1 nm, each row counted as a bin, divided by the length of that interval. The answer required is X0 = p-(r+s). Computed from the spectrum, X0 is -73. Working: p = 67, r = 71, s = 69.9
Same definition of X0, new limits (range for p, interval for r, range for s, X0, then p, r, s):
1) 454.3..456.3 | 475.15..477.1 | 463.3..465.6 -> -72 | 64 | 70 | 66.1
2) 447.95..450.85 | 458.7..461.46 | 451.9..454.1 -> -66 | 64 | 67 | 62.8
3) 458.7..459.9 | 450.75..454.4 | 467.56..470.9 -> -65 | 65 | 64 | 65.8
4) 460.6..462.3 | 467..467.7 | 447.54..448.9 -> -57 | 71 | 64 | 63.5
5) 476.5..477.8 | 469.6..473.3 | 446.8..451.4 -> -63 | 69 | 67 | 64.6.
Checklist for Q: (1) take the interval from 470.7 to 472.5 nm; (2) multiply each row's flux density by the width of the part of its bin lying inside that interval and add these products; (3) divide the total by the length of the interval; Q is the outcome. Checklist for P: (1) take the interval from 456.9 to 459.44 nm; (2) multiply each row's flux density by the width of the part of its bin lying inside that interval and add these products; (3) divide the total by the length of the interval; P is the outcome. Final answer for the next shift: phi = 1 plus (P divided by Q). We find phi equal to 1.99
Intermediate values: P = 67.7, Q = 68.3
